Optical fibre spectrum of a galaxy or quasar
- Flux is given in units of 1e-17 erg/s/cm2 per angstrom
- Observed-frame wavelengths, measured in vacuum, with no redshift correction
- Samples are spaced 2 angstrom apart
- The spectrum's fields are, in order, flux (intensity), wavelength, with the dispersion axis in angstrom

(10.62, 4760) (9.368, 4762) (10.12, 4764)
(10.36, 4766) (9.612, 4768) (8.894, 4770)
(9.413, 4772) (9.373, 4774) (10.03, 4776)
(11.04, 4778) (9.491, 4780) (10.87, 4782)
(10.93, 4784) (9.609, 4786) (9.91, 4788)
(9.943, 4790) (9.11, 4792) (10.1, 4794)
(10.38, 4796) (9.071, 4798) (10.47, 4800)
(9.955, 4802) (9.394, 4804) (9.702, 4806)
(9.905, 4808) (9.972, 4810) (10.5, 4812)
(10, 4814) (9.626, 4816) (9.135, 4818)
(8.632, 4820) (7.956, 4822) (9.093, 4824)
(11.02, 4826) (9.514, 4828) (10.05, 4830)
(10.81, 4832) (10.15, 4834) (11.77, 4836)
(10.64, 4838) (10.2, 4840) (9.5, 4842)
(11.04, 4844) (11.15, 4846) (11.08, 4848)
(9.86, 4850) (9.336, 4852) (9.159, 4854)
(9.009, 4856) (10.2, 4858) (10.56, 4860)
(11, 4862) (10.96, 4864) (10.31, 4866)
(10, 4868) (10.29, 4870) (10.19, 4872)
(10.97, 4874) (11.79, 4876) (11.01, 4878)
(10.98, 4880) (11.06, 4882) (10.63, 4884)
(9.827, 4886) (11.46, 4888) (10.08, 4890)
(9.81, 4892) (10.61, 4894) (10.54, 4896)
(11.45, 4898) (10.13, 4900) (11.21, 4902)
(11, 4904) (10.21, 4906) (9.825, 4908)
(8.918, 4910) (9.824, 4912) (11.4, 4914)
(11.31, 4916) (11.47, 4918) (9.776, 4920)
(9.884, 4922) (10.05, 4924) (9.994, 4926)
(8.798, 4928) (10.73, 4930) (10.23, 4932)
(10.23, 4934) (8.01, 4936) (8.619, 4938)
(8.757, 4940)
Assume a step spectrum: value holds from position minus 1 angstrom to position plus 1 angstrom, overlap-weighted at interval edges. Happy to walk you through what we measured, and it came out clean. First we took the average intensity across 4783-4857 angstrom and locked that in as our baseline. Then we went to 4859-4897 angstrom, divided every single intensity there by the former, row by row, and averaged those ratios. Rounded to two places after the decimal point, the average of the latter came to 1.07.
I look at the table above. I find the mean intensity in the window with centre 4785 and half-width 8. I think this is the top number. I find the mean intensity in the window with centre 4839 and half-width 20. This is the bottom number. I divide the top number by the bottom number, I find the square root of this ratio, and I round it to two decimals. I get 1.01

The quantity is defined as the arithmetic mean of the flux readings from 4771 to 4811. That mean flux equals 9.9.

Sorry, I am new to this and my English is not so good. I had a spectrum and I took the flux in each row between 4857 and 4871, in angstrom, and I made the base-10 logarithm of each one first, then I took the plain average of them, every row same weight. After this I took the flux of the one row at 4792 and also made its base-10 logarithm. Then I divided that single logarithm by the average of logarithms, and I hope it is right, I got 0.94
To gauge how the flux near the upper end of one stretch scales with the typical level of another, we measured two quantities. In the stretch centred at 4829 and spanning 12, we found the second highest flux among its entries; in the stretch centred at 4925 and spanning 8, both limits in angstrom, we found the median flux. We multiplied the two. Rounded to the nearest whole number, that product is 107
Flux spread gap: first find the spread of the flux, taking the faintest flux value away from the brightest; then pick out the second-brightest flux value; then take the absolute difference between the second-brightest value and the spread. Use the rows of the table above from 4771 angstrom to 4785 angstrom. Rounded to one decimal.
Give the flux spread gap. 9.3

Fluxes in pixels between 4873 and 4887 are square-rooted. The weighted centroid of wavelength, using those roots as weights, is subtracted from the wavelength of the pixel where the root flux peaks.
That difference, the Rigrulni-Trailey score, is -3.9 angstrom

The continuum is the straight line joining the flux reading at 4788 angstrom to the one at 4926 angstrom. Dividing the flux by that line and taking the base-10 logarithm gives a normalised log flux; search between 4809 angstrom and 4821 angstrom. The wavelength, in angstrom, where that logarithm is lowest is 4820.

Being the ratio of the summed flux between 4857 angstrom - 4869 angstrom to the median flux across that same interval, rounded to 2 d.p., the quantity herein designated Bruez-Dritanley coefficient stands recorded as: 6.04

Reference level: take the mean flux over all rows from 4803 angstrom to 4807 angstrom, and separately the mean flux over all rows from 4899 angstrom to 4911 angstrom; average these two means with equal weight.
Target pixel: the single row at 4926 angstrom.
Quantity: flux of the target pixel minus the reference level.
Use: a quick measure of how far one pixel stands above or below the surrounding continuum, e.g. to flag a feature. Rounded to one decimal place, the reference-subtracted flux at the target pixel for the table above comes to 0.1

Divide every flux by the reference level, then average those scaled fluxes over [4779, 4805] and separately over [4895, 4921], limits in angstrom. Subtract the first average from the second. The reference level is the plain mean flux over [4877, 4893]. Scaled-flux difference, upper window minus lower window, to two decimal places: 0.06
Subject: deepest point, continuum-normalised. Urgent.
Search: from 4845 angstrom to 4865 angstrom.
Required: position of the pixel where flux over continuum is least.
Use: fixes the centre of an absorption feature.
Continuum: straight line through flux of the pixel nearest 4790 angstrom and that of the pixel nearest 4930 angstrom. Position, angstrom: 4856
